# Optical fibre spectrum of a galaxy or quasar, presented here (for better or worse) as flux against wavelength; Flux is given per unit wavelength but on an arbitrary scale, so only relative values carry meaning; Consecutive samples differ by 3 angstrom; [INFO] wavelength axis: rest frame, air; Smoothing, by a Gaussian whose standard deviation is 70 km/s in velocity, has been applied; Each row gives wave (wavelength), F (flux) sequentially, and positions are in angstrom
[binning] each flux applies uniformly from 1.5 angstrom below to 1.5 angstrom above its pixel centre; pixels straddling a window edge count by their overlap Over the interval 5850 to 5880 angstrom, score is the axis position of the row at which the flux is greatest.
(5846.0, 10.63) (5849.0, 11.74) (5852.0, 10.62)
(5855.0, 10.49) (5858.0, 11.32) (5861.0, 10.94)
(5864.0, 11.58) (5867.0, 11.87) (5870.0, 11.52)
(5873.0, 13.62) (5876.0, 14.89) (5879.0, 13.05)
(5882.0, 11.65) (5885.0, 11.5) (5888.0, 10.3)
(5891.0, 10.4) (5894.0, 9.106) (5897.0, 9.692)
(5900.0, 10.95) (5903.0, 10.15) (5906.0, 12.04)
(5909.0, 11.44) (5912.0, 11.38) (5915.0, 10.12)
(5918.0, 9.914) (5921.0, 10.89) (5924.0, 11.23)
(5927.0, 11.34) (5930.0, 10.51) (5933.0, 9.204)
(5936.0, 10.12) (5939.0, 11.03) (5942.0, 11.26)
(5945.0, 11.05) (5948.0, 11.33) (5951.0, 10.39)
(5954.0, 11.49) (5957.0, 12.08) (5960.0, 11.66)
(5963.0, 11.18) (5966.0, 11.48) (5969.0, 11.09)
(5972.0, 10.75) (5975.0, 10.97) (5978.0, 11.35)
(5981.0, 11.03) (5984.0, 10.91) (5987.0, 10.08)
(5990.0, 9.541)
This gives 5876.0 angstrom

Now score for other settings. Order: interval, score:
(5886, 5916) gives 5906.0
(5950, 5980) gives 5957.0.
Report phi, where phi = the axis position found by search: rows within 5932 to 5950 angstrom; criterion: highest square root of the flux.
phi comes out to 5948.0 angstrom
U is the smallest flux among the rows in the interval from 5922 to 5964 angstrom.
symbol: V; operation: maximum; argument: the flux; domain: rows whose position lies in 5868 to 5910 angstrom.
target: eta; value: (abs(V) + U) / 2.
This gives 12.0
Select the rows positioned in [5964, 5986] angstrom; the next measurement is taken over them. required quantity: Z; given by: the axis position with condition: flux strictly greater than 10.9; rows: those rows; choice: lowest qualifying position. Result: 5966.0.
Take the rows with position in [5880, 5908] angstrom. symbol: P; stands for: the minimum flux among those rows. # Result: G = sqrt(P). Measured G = 3.02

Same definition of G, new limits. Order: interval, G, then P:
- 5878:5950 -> 3.02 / 9.106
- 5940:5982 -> 3.22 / 10.39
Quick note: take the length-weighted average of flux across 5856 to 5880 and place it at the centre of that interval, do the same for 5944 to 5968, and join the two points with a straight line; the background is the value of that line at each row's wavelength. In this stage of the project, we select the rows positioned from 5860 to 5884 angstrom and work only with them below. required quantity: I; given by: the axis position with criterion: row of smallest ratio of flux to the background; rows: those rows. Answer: 5861.0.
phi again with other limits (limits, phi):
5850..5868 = 5867.0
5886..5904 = 5900.0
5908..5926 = 5909.0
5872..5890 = 5876.0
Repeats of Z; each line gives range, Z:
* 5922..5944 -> 5924.0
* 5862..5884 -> 5864.0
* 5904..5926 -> 5906.0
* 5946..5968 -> 5948.0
